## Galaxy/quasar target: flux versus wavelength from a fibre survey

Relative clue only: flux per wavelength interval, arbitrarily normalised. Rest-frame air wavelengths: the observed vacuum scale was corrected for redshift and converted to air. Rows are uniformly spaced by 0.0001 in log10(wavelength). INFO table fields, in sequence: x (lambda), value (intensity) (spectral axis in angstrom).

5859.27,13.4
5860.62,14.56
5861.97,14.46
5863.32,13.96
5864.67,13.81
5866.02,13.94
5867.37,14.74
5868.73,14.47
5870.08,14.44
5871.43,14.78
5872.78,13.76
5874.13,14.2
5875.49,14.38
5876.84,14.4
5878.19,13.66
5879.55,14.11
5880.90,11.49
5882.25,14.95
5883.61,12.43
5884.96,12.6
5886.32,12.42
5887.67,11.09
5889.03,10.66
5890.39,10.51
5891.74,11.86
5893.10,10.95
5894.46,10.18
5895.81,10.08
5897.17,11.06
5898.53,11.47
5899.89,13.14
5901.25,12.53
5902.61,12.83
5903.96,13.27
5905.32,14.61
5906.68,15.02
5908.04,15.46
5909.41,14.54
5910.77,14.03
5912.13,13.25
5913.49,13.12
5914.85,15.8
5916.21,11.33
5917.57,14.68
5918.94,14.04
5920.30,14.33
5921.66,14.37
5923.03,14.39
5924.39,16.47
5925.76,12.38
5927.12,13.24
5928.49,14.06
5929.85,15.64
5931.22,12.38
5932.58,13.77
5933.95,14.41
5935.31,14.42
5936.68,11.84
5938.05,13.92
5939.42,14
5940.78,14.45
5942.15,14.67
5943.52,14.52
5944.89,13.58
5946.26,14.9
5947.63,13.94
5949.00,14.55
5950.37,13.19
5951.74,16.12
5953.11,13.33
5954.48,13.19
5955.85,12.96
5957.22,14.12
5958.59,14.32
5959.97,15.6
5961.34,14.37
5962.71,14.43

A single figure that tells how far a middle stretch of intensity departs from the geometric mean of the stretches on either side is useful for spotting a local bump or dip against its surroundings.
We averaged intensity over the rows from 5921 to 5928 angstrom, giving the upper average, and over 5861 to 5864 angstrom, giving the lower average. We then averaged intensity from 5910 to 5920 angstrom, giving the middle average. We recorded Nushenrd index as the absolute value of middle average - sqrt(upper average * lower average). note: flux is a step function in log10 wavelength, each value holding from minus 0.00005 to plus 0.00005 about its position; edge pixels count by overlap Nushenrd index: 0.4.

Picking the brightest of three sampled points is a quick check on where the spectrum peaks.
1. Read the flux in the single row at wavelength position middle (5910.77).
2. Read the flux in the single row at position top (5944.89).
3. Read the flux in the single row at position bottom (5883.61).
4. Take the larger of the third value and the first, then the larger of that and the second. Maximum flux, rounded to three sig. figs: 14.0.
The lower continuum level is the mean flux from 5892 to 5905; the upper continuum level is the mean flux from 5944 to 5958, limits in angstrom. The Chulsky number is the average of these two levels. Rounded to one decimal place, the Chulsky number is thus 12.9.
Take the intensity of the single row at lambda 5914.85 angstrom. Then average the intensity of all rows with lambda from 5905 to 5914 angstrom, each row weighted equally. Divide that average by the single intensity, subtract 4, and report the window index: -3.10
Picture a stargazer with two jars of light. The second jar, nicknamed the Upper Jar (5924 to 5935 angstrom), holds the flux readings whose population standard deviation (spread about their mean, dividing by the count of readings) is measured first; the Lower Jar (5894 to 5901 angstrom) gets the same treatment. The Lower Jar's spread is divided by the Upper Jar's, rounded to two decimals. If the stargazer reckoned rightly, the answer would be 0.81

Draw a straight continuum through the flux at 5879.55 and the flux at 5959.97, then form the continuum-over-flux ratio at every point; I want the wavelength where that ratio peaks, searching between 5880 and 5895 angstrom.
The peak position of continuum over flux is 5894.46 angstrom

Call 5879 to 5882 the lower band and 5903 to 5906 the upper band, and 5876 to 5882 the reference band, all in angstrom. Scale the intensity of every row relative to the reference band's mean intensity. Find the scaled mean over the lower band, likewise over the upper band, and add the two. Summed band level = 1.99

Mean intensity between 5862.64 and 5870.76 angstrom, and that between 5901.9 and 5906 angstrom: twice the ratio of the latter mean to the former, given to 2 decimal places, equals 1.91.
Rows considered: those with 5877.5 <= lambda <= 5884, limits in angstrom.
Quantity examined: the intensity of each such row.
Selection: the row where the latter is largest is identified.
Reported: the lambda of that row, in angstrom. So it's 5882.25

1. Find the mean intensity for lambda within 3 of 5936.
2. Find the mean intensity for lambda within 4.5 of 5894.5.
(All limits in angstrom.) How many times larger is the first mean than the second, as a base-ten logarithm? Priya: 0.10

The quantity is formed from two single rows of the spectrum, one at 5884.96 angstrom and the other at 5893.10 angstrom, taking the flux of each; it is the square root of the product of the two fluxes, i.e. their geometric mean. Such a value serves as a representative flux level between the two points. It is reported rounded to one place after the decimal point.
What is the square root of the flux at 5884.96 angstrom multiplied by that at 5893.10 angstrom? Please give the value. 11.7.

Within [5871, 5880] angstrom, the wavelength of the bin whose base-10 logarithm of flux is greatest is 5871.43 angstrom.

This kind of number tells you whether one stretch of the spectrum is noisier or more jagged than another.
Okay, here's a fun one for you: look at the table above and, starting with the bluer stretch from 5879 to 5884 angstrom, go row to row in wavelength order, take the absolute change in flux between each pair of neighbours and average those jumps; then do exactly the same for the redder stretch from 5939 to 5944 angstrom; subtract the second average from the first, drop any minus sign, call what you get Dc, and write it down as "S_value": 2.6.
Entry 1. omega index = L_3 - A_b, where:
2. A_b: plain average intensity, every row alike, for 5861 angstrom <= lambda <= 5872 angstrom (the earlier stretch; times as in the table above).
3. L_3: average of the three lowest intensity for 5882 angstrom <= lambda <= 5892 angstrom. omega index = -3.6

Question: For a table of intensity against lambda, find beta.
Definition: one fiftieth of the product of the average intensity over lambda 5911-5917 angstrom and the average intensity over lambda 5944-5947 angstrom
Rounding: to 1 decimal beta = 3.8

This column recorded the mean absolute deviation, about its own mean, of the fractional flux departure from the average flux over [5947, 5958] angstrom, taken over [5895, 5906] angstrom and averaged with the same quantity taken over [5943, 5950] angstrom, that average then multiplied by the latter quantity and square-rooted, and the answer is 0.0416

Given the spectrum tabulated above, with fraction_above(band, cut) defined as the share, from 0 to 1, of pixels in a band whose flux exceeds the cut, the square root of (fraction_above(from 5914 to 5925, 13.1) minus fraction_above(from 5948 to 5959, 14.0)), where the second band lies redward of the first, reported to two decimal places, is 0.61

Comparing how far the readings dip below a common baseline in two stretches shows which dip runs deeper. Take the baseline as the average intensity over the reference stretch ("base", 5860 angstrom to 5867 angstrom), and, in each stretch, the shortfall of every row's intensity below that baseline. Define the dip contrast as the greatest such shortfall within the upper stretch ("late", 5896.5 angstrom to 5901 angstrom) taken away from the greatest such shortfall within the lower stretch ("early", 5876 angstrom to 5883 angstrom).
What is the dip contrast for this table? -0.4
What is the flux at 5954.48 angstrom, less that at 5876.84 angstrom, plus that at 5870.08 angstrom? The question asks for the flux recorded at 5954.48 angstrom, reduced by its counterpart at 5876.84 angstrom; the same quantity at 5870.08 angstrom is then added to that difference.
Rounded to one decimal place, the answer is 13.2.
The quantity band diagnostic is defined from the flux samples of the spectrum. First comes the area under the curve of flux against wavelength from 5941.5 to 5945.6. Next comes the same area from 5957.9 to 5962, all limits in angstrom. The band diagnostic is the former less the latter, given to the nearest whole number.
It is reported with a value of -2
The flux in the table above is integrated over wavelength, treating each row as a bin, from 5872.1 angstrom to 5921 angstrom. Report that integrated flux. 636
